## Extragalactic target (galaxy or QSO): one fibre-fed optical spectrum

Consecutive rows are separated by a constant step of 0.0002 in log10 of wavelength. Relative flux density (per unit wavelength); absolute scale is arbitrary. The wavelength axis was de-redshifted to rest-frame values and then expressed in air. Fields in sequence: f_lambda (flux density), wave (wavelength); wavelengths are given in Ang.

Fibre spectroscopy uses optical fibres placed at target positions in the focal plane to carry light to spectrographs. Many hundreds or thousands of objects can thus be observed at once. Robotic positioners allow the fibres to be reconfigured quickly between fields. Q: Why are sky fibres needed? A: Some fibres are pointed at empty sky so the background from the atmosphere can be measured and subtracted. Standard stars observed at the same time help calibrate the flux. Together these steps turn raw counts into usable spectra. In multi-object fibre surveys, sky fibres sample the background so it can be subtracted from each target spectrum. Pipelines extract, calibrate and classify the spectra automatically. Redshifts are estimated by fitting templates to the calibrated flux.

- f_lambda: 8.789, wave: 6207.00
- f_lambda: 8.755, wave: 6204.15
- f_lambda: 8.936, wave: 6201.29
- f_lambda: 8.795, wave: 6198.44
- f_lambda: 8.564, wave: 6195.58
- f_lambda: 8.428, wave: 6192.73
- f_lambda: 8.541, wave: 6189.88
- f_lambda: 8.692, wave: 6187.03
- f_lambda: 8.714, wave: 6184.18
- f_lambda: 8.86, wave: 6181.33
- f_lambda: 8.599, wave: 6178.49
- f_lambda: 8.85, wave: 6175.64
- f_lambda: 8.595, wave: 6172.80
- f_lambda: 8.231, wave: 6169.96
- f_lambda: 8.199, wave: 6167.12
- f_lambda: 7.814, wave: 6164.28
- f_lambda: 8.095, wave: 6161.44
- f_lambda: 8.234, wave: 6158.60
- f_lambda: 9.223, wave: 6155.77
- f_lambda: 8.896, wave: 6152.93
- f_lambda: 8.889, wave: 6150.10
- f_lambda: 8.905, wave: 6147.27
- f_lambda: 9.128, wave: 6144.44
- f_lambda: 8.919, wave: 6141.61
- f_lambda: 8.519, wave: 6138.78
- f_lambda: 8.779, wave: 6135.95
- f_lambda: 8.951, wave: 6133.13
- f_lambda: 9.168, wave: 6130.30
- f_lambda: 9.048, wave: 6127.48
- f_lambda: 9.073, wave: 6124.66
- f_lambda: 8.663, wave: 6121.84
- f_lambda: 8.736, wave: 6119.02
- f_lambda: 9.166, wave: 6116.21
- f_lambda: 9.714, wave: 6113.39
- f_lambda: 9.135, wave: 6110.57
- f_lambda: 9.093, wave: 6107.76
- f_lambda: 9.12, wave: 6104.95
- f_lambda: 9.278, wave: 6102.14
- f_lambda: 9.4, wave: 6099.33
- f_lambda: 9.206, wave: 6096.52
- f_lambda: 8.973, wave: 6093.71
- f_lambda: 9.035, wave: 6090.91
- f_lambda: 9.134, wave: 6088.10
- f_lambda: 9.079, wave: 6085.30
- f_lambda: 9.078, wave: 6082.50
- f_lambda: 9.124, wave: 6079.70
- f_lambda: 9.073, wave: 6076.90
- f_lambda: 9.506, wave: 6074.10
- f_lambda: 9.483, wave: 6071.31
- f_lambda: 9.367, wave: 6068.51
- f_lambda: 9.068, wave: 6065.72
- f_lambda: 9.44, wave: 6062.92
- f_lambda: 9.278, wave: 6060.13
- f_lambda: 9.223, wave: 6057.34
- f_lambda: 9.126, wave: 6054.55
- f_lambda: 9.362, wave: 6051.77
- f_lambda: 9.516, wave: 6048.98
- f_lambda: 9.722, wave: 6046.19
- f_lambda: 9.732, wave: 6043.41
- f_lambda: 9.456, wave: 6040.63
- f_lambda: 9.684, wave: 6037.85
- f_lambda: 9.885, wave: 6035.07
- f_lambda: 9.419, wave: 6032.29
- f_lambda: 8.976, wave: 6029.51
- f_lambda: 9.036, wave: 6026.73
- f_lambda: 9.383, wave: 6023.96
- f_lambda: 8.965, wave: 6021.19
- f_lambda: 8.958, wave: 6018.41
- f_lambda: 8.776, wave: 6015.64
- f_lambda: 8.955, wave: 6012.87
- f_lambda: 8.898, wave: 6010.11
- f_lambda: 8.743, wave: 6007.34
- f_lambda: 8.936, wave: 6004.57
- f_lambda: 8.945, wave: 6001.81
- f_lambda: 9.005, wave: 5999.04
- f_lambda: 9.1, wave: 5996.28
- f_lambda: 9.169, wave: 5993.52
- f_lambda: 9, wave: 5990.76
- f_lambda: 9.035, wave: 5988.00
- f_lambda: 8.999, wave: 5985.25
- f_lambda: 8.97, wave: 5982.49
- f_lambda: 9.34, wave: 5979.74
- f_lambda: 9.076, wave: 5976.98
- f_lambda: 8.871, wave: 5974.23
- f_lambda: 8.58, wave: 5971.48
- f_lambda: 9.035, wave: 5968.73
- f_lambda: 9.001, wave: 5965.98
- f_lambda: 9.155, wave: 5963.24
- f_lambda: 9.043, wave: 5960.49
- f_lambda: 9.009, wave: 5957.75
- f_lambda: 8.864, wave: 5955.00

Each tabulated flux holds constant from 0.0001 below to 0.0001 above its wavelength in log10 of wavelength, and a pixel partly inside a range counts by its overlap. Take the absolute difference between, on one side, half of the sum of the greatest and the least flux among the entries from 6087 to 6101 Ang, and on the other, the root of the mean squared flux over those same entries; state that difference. 0.04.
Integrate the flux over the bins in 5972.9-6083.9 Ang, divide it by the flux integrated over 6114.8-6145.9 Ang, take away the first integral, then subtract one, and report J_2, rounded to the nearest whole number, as -1018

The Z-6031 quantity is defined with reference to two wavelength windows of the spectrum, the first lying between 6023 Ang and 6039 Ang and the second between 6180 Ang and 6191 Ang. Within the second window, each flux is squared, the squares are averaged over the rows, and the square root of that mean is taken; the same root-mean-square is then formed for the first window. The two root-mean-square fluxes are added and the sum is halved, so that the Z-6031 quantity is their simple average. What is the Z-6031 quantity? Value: 9.05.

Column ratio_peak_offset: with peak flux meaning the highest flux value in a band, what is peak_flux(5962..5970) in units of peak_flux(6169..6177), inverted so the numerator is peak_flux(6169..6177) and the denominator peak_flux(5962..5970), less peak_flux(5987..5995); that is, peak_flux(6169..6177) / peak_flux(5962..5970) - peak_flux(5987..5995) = -8.20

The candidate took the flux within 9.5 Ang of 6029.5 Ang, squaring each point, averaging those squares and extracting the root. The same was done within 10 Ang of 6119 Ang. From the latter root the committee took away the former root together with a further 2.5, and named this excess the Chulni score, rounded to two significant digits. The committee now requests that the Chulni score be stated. -2.8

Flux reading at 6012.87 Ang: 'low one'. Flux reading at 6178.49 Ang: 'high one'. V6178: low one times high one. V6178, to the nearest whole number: 77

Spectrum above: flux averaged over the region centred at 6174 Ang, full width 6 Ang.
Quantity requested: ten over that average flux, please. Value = 1.15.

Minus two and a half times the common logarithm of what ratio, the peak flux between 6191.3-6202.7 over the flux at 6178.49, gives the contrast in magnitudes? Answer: -0.04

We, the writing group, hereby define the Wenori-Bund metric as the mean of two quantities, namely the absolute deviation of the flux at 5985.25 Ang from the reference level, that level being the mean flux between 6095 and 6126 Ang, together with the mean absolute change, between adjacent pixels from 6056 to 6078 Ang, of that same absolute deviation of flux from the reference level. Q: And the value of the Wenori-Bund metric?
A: 0.145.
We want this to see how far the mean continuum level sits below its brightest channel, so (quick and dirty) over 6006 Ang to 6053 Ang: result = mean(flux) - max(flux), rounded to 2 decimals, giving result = -0.62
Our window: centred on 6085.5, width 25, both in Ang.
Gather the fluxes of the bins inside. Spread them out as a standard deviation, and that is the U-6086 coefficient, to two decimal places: 0.15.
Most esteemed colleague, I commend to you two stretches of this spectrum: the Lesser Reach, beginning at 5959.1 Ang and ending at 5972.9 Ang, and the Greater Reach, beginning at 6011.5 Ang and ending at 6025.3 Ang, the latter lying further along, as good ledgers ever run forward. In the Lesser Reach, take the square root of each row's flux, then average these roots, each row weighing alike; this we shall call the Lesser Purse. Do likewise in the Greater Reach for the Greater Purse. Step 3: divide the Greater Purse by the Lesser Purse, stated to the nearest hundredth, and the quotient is 1.00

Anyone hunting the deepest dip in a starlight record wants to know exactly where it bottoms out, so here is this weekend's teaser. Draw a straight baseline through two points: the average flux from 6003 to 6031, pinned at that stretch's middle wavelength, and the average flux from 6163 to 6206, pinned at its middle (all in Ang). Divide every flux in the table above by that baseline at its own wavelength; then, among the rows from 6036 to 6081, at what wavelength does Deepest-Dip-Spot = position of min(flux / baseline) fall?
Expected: 6065.72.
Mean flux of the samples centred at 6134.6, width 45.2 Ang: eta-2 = 8.99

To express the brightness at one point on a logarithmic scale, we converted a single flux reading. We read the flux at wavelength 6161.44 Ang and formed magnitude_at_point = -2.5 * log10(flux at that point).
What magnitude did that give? -2.271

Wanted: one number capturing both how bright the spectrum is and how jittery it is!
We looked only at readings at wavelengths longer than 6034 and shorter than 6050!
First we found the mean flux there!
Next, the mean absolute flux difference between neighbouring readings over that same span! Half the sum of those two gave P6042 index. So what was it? 4.93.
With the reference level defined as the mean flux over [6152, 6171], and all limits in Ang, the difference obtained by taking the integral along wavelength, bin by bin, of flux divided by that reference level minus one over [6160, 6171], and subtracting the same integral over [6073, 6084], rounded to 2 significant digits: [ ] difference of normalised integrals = -1.5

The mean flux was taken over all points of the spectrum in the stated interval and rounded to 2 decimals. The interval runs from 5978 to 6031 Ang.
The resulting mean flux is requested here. 9.01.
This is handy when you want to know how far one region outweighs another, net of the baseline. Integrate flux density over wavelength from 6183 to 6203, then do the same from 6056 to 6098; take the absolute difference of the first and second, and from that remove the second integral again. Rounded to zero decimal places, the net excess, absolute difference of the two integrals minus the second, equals -173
